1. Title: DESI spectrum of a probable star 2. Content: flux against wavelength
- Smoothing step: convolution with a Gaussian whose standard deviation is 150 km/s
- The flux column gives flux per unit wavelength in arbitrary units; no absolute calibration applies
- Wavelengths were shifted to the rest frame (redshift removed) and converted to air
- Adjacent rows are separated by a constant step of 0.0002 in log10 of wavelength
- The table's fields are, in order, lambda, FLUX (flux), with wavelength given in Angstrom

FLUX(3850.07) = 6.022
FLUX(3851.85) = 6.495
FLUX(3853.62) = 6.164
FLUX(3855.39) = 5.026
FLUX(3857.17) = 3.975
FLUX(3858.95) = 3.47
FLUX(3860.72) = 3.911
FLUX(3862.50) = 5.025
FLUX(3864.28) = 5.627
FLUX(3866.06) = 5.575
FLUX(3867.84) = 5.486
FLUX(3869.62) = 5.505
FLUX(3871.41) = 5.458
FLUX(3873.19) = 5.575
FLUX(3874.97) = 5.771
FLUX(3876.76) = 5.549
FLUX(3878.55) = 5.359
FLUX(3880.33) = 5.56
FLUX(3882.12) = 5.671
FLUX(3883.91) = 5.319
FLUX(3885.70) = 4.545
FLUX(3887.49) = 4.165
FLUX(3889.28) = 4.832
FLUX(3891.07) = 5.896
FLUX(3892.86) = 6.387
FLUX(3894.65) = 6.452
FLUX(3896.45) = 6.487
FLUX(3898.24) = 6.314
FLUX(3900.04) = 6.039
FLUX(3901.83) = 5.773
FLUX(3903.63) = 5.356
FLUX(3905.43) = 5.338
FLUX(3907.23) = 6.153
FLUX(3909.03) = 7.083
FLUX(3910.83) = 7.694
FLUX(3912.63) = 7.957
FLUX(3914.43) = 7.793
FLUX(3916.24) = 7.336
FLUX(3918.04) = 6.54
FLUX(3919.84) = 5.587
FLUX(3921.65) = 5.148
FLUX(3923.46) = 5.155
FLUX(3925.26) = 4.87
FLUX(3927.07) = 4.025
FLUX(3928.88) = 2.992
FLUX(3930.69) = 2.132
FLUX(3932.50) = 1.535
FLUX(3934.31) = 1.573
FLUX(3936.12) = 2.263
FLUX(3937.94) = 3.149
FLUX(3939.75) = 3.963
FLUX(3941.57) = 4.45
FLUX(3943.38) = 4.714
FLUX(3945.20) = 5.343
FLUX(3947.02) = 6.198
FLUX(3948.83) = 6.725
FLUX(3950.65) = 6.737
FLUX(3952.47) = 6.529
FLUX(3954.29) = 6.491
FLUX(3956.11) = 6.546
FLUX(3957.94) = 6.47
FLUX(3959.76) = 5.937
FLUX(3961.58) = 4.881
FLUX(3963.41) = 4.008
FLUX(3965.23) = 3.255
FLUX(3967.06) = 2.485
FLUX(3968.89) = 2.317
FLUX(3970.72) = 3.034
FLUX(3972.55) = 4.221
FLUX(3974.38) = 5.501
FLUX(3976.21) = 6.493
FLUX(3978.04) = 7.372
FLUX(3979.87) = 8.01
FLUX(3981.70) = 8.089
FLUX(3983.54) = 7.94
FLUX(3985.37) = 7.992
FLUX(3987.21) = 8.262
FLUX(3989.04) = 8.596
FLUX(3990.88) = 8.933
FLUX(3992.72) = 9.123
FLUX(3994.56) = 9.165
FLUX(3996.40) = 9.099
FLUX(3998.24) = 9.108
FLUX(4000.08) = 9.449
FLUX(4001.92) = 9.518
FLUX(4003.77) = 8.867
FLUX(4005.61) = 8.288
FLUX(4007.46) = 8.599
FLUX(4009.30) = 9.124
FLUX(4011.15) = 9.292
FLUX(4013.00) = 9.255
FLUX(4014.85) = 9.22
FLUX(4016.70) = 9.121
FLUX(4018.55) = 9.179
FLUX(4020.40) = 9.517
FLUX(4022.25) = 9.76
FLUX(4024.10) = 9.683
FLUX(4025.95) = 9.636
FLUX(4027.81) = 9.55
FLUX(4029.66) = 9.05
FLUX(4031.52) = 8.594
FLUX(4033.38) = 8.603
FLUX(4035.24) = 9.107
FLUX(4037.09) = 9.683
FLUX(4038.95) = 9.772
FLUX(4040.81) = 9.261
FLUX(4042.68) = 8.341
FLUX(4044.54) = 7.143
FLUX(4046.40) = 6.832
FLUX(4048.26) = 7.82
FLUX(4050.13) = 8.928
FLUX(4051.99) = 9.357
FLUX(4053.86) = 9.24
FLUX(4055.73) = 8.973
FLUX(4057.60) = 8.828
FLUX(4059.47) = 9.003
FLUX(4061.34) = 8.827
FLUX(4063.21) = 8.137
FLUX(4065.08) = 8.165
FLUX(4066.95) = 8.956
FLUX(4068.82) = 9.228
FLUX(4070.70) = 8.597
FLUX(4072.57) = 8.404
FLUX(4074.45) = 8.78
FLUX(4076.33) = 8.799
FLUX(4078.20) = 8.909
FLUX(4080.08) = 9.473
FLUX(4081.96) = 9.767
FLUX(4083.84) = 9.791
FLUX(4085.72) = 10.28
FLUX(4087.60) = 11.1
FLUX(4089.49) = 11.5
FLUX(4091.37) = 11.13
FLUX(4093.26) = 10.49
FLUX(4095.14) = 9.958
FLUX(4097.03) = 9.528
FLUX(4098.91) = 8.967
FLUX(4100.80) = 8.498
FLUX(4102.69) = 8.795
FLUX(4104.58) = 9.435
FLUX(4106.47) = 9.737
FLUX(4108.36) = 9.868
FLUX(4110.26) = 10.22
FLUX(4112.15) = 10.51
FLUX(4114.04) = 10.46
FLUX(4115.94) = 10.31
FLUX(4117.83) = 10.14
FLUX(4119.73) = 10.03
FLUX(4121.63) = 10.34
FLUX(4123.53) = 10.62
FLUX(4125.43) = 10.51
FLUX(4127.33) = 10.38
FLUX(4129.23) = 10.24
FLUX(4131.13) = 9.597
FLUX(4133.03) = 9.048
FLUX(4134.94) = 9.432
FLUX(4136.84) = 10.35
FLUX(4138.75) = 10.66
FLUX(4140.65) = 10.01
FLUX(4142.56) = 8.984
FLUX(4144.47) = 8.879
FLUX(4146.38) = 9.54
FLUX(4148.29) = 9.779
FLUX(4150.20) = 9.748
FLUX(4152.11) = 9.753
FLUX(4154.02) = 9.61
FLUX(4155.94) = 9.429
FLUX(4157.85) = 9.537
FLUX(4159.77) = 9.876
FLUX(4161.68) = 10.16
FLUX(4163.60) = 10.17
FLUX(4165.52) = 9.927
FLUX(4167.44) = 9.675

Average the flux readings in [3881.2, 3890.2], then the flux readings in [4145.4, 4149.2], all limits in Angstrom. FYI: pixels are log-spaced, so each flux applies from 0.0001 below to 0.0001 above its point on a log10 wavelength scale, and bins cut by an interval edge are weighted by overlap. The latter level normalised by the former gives 2.0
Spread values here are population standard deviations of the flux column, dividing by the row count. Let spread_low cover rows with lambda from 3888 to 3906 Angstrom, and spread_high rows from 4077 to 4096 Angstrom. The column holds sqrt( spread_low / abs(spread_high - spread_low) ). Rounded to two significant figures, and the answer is 1.5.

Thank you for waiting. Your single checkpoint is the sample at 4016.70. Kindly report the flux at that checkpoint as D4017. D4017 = 9.121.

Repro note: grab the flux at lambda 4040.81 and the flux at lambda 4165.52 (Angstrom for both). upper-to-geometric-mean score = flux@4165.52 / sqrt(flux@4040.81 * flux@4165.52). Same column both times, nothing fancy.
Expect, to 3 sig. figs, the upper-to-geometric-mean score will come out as 1.04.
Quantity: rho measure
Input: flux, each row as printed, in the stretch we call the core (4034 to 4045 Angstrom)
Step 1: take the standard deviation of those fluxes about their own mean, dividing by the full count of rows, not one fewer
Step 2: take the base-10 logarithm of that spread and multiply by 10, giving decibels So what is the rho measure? 0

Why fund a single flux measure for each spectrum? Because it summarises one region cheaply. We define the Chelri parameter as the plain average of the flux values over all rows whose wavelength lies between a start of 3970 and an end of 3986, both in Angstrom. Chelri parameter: 6.5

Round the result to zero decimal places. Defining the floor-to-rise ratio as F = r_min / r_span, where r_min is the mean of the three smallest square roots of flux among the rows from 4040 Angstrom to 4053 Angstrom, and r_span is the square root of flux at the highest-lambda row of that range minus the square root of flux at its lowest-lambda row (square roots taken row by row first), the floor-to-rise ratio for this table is 171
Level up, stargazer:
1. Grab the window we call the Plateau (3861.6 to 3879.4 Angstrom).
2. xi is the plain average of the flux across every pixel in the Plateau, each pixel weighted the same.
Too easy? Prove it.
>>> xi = 5.5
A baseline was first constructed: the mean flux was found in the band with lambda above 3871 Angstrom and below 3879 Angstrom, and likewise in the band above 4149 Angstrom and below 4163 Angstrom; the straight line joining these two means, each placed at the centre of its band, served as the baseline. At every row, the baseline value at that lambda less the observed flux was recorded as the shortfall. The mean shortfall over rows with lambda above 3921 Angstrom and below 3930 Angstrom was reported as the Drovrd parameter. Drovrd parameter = 1.9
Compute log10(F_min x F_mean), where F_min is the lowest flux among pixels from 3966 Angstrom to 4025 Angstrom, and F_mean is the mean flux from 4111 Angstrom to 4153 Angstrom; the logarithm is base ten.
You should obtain 1.4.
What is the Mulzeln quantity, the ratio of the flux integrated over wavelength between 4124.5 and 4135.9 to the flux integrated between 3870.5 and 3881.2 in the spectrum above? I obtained 1.9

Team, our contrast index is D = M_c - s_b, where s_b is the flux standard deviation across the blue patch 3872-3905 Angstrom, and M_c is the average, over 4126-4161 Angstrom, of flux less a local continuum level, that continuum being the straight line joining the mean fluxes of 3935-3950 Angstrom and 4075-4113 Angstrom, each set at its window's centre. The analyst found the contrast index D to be -2.4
